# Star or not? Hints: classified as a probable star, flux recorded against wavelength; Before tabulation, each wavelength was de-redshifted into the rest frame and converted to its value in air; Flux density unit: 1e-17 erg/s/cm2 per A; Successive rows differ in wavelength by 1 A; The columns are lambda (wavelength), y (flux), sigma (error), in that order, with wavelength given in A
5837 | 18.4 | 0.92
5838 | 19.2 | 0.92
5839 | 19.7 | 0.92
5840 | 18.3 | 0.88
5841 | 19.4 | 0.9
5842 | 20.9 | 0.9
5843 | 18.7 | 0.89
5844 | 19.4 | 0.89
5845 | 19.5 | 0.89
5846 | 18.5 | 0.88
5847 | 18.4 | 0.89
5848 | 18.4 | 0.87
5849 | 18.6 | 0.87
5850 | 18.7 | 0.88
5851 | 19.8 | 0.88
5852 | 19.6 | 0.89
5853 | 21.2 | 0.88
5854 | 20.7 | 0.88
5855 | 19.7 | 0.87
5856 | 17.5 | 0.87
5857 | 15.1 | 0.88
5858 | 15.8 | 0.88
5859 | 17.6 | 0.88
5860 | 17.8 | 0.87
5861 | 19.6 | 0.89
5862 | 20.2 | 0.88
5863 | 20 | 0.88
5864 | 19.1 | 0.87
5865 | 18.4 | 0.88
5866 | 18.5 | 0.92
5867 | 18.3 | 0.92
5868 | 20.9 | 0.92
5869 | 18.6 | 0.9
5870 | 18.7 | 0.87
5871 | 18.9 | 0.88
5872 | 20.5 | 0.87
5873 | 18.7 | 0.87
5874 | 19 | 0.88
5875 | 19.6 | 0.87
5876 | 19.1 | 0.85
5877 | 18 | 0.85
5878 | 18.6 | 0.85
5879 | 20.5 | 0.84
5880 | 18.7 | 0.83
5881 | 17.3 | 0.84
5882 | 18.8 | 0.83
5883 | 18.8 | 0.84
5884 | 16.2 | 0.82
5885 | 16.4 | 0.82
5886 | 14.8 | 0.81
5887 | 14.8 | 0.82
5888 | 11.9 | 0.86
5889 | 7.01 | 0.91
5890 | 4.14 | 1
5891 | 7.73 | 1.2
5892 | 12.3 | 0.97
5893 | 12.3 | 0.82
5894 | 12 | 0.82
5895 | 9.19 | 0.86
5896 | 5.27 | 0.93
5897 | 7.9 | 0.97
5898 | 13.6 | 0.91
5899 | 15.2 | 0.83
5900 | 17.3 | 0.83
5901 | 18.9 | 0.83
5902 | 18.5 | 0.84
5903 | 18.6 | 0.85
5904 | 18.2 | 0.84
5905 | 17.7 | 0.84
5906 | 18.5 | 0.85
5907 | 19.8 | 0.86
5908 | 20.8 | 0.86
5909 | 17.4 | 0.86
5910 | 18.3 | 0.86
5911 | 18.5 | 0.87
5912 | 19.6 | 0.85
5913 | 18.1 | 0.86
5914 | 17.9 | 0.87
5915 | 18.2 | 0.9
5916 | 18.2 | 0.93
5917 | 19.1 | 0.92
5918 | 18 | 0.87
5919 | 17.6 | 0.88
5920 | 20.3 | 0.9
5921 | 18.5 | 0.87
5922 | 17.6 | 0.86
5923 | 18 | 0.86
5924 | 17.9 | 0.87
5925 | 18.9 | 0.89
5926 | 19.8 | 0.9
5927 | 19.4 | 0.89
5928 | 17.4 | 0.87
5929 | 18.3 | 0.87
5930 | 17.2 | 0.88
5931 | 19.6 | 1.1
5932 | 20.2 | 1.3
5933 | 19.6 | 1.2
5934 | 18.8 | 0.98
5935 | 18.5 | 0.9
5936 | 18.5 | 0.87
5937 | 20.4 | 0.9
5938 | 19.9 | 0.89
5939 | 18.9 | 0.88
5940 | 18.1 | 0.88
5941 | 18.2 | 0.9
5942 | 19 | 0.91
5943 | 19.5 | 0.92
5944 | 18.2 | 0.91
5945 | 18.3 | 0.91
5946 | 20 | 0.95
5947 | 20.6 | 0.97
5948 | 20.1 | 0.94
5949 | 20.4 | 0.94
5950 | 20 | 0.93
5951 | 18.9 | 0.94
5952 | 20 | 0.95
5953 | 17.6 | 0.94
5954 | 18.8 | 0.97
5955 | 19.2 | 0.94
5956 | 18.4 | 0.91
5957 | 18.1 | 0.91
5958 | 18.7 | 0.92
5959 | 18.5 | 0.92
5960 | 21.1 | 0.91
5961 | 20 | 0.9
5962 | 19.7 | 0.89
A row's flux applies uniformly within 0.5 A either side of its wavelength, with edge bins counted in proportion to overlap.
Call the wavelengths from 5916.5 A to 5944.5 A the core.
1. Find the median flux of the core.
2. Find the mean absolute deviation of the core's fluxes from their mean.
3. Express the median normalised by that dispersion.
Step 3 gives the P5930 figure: 24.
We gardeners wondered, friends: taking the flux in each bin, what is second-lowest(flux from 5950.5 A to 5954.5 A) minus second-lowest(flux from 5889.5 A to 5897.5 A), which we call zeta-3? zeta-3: 13.5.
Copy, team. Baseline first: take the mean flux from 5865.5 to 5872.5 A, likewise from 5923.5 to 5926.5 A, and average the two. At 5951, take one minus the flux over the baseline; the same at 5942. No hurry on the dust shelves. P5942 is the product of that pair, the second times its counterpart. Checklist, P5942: 0.0000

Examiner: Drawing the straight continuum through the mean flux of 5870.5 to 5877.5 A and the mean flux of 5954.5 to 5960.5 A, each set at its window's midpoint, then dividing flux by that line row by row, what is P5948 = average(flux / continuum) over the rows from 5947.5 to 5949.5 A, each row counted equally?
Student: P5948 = 1.07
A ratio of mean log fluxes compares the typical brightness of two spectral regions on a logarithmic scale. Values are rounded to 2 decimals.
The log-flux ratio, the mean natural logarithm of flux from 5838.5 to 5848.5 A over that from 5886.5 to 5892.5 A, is 1.35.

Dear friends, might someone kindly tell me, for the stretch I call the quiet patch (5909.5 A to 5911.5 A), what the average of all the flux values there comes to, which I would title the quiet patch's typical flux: 18.4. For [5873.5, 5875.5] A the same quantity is 19.3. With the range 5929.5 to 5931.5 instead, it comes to 18.4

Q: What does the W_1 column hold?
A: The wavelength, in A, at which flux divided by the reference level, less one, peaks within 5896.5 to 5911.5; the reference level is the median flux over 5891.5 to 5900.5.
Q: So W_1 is 5908 A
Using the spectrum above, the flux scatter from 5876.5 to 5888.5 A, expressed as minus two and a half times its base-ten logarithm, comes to -0.9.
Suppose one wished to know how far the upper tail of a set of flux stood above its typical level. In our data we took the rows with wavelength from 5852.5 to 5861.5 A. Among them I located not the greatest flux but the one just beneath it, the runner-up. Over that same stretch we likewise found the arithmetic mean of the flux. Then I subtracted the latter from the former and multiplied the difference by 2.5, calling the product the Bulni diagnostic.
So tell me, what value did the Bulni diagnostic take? 5.9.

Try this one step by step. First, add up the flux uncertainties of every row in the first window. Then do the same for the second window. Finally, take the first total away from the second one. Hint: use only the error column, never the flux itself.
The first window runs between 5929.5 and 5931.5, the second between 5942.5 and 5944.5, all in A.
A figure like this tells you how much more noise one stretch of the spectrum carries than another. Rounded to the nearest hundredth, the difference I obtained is -0.15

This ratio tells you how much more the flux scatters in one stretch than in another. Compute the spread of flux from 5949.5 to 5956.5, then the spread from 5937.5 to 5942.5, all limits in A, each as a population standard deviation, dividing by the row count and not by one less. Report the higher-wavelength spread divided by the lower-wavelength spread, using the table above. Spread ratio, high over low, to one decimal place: 1.2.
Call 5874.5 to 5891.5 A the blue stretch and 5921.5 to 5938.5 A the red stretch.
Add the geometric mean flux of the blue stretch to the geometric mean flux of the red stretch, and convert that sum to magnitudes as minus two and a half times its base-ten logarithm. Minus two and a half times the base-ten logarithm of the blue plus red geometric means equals -3.80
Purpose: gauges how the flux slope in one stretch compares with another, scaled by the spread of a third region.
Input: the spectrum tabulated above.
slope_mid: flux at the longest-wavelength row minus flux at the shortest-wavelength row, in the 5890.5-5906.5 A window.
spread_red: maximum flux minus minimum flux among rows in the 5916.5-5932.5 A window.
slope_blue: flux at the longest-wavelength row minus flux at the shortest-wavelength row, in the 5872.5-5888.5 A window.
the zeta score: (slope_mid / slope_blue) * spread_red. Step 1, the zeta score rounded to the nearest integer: -5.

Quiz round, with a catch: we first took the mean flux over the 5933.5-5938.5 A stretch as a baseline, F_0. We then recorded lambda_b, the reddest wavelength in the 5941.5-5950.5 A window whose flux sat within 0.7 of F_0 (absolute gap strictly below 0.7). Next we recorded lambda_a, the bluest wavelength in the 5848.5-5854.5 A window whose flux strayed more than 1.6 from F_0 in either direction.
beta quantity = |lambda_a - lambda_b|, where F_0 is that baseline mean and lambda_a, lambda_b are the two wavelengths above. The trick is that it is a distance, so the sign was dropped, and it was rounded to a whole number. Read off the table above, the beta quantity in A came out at 90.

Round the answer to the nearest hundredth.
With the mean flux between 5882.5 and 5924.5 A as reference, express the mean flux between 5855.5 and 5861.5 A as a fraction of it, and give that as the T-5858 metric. 1.09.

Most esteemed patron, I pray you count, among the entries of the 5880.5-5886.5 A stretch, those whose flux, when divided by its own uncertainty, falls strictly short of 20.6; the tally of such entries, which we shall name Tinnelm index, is 4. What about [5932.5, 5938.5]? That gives 3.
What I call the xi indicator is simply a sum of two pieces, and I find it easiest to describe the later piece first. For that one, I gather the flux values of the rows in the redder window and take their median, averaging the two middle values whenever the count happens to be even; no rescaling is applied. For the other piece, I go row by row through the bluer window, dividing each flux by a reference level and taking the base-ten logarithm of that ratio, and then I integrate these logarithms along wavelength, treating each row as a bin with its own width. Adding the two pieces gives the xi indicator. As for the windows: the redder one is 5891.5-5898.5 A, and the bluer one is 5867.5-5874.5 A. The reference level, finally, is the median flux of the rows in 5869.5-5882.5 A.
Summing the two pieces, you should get 12.1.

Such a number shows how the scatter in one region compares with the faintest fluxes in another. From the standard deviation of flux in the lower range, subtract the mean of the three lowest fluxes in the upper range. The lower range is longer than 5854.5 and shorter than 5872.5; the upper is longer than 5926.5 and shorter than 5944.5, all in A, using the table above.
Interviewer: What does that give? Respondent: -16.1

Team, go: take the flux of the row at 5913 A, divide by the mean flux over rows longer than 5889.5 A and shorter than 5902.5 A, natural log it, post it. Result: 0.42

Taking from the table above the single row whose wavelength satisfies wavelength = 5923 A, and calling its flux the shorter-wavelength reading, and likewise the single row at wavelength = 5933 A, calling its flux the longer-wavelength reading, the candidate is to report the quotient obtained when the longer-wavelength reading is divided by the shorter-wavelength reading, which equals 1.1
